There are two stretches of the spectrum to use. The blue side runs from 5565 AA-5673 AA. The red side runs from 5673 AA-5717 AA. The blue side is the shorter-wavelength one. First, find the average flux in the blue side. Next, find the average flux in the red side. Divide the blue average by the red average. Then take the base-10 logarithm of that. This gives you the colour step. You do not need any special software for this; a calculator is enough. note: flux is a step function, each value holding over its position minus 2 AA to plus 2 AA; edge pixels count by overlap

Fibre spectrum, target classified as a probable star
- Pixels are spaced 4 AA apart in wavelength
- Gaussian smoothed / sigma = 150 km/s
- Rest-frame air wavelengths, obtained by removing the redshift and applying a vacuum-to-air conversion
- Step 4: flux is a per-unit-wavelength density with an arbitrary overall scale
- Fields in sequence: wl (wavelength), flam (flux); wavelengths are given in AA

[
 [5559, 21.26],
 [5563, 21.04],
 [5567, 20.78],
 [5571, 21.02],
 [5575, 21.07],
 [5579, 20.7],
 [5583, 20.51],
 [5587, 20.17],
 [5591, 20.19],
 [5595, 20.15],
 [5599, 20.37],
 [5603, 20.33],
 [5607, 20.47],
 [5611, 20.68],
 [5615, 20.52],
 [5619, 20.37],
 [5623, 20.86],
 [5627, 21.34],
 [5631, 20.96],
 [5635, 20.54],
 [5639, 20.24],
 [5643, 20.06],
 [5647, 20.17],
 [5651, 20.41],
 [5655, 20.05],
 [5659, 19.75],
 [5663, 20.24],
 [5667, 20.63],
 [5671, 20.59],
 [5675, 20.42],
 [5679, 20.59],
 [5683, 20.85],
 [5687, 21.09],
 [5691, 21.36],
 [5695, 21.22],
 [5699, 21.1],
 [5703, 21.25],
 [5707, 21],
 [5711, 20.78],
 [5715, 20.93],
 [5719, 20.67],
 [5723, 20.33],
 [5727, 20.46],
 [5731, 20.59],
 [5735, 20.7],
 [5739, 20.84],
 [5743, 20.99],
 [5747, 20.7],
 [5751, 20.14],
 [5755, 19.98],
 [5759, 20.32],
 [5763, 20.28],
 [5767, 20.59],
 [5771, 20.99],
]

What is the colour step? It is -0.010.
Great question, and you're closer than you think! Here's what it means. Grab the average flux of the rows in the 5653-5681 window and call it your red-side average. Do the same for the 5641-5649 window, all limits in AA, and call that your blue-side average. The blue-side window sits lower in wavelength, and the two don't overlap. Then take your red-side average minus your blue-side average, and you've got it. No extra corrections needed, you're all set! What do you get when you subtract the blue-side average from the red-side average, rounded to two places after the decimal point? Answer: 0.21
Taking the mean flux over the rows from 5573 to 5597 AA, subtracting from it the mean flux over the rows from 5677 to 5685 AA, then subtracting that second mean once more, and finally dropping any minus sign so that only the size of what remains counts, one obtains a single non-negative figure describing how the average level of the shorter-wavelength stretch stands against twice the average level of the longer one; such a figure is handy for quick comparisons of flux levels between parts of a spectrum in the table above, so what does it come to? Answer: 21.0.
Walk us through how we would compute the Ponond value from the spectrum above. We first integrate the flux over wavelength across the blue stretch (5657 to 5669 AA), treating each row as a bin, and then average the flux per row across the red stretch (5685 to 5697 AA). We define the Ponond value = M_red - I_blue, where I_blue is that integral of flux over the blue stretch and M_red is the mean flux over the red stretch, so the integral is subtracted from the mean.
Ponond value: -221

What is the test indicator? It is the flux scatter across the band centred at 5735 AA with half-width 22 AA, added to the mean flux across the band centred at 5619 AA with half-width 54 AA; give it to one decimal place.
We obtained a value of 20.8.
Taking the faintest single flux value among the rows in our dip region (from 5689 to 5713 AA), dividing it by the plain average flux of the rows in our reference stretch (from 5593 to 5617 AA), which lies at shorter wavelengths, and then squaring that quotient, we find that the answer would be 1.04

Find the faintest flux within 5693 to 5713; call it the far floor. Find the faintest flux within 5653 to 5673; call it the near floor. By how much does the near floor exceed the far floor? -1.03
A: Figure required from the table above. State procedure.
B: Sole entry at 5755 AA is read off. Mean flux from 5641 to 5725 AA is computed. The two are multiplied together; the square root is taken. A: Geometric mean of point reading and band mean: 20.3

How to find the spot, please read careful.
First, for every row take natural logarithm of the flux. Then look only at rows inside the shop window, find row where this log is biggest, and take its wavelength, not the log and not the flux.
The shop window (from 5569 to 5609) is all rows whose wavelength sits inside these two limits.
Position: 5575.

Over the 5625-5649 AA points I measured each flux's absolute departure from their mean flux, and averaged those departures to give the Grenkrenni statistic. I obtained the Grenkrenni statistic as 0.399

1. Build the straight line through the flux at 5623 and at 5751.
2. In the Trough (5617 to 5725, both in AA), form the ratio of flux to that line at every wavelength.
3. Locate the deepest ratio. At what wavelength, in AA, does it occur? 5659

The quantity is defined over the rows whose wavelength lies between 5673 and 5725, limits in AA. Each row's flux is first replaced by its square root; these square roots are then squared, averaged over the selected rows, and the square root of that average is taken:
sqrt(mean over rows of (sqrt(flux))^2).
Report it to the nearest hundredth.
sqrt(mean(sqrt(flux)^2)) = 4.57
